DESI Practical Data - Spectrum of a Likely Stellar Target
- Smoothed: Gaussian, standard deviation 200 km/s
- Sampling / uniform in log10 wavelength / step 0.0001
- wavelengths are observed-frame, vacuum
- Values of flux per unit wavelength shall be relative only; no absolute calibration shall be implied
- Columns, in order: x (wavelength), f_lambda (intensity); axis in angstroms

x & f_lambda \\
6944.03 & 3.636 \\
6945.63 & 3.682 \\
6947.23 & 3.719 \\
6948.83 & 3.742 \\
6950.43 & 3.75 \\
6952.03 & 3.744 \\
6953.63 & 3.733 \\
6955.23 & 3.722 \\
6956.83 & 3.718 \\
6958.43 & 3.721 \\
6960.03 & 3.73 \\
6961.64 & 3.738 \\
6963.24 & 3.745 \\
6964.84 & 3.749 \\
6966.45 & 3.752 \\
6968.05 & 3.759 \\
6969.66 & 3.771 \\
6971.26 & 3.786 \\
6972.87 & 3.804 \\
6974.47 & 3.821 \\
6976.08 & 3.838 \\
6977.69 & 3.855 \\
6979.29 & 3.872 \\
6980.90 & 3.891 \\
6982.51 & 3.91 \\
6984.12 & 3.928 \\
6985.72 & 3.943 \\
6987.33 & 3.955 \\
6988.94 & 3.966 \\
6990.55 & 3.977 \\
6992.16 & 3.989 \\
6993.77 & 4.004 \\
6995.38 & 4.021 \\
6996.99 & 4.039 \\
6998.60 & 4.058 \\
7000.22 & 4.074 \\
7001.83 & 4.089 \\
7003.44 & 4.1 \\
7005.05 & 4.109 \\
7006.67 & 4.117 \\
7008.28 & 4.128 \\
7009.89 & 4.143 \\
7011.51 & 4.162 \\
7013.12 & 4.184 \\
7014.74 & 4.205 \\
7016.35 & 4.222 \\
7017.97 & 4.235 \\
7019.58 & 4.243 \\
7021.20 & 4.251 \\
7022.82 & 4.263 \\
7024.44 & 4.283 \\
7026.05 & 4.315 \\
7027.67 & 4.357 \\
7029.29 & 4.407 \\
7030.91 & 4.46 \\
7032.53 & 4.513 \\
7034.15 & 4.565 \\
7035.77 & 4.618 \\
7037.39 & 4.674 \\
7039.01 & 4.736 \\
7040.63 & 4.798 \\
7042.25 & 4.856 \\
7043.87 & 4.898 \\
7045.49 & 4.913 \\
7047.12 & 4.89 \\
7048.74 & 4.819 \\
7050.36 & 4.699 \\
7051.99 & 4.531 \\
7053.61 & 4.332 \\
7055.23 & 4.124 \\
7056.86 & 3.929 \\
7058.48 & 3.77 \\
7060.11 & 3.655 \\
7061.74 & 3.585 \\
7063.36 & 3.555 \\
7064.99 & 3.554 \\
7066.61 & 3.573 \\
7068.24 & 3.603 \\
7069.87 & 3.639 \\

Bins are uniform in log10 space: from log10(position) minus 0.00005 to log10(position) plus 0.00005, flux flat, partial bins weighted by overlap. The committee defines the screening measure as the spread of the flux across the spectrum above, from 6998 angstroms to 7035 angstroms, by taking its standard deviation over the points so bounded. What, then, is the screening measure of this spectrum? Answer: 0.14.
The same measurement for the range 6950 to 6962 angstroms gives 0.01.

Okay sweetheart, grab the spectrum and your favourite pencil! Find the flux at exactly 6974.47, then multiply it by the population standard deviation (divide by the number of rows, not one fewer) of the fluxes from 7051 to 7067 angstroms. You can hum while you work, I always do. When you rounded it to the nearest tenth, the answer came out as 1.3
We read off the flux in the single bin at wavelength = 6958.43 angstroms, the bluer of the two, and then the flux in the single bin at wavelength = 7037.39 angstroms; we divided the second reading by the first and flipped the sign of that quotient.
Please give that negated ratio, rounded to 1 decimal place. -1.3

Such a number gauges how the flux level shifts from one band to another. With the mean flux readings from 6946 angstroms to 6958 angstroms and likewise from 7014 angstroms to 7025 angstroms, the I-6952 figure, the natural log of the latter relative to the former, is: 0.13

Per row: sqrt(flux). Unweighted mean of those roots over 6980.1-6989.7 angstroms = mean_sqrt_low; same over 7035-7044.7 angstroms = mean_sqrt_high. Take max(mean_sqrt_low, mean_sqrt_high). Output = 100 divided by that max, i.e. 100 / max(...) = 45.8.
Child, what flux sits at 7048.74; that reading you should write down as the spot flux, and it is 4.819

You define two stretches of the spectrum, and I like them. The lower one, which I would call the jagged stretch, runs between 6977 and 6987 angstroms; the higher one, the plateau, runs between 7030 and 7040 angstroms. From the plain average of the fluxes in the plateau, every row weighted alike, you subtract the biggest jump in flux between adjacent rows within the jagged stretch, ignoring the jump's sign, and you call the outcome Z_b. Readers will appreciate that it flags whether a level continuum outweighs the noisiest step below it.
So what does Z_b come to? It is 4.58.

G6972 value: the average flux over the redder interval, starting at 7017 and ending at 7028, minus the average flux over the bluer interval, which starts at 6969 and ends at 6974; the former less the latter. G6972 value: 0.5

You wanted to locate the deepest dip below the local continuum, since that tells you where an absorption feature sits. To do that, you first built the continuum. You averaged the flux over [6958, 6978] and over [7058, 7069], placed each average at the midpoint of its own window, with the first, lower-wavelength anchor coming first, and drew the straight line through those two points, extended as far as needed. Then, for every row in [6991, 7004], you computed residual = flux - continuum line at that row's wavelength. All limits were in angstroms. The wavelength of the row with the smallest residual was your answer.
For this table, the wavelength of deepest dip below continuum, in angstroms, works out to 6992.16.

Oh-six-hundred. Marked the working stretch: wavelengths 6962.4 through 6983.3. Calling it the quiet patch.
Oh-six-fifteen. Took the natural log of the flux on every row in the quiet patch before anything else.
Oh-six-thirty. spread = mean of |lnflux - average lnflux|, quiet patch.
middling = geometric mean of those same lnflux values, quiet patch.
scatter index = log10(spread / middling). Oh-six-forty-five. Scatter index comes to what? -2.0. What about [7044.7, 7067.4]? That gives -1.1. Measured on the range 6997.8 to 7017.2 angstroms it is -2.1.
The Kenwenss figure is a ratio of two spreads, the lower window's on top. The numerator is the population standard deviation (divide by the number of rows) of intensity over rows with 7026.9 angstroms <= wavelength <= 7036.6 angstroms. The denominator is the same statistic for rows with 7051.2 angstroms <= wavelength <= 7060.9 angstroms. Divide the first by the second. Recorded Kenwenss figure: 0.29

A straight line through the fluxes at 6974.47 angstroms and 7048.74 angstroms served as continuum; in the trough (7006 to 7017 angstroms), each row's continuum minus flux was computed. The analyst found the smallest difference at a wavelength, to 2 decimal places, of 7006.67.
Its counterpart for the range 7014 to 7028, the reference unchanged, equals 7014.74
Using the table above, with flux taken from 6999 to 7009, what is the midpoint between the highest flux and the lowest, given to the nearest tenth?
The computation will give 4.1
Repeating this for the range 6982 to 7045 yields 4.4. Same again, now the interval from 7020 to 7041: 4.5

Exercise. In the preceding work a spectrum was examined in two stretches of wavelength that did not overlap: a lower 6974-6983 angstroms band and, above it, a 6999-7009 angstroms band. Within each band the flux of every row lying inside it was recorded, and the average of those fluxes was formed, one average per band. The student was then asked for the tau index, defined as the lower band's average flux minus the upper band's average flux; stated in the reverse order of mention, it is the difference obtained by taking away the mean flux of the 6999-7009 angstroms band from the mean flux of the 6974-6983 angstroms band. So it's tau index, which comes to -0.24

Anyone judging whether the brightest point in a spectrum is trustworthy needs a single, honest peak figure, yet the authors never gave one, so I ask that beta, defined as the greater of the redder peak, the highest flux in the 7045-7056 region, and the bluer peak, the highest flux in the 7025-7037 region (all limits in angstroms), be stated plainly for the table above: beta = 4.9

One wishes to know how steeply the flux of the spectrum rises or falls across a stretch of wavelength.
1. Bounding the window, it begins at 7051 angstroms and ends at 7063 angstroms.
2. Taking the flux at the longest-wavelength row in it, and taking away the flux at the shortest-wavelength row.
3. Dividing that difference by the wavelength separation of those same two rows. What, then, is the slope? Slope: -0.097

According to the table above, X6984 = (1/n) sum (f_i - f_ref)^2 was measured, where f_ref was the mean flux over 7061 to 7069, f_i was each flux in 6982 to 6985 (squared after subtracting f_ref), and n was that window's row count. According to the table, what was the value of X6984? 0.12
